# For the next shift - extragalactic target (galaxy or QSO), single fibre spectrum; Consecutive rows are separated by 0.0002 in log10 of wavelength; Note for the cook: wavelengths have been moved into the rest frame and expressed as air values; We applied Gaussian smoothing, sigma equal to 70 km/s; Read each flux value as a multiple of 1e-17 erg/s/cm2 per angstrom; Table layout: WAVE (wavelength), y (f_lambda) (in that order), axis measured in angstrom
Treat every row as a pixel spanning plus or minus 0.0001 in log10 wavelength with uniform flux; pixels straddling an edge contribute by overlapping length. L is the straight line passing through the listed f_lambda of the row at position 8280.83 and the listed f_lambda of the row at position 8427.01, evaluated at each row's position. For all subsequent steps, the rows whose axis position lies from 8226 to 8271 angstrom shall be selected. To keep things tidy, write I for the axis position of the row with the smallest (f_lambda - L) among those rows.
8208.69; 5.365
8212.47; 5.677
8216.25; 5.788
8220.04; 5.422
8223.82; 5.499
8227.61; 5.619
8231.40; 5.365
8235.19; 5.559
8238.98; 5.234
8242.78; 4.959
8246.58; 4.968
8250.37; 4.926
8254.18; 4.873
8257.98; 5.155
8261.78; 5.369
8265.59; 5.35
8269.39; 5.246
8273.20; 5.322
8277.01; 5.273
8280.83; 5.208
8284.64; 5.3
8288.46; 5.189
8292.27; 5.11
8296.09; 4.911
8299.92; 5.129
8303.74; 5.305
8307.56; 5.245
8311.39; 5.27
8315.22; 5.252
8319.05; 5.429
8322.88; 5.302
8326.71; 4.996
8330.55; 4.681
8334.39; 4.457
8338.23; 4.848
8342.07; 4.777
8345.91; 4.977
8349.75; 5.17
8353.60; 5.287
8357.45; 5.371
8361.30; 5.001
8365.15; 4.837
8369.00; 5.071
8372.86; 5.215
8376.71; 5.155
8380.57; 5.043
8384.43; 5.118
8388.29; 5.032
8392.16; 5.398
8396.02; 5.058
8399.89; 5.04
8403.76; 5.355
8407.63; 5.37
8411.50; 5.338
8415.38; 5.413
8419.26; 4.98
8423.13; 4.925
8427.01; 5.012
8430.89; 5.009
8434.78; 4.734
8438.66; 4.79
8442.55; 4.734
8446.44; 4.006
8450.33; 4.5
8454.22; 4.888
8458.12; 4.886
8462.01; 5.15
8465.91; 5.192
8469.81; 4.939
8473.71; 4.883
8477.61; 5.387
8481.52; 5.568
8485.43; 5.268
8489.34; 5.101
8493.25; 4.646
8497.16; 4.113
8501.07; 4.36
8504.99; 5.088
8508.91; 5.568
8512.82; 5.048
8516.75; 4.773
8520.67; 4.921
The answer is 8254.18 angstrom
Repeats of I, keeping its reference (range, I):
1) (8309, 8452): 8446.44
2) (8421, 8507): 8446.44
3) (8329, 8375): 8334.39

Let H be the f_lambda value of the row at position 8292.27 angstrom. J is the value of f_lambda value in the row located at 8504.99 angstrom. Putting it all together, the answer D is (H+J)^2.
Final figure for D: 104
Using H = 5.11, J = 5.088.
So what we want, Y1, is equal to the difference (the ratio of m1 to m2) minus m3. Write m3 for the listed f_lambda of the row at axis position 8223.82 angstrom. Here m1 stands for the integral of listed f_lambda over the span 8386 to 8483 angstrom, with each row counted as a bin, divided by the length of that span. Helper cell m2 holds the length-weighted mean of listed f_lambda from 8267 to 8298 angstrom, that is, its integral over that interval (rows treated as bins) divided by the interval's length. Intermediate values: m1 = 5.02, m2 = 5.20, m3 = 5.499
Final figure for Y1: -4.53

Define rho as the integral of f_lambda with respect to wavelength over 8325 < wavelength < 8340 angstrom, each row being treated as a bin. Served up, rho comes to 71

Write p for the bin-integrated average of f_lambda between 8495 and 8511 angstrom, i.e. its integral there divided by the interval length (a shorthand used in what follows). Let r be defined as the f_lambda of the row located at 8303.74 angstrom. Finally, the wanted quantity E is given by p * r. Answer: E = 25.4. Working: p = 4.8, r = 5.305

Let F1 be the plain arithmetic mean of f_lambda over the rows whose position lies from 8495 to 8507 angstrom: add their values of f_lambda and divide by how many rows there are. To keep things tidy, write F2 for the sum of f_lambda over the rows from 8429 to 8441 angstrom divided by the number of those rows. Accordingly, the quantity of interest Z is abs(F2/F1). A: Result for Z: 1.07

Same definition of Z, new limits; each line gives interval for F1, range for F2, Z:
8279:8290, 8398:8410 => 1.00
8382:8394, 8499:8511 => 0.97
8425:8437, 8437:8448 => 0.92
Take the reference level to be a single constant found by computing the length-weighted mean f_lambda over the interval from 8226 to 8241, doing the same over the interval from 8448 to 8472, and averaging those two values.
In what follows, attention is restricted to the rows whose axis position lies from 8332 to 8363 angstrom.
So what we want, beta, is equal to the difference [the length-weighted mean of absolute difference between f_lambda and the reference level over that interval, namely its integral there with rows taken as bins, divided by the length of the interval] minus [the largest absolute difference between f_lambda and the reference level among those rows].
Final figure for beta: -0.4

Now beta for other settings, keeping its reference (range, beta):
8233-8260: -0.2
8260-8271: 0.0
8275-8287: 0.0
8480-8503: -0.6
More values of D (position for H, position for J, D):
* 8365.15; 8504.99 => 99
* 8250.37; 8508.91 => 110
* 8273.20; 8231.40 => 114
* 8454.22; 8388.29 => 98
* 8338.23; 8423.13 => 96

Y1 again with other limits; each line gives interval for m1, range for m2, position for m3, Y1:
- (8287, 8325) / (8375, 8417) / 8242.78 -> -3.96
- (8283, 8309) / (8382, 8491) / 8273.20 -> -4.30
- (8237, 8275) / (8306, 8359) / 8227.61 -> -4.61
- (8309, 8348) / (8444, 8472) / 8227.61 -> -4.58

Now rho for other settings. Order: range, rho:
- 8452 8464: 60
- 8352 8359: 37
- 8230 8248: 94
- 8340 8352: 60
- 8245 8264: 96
